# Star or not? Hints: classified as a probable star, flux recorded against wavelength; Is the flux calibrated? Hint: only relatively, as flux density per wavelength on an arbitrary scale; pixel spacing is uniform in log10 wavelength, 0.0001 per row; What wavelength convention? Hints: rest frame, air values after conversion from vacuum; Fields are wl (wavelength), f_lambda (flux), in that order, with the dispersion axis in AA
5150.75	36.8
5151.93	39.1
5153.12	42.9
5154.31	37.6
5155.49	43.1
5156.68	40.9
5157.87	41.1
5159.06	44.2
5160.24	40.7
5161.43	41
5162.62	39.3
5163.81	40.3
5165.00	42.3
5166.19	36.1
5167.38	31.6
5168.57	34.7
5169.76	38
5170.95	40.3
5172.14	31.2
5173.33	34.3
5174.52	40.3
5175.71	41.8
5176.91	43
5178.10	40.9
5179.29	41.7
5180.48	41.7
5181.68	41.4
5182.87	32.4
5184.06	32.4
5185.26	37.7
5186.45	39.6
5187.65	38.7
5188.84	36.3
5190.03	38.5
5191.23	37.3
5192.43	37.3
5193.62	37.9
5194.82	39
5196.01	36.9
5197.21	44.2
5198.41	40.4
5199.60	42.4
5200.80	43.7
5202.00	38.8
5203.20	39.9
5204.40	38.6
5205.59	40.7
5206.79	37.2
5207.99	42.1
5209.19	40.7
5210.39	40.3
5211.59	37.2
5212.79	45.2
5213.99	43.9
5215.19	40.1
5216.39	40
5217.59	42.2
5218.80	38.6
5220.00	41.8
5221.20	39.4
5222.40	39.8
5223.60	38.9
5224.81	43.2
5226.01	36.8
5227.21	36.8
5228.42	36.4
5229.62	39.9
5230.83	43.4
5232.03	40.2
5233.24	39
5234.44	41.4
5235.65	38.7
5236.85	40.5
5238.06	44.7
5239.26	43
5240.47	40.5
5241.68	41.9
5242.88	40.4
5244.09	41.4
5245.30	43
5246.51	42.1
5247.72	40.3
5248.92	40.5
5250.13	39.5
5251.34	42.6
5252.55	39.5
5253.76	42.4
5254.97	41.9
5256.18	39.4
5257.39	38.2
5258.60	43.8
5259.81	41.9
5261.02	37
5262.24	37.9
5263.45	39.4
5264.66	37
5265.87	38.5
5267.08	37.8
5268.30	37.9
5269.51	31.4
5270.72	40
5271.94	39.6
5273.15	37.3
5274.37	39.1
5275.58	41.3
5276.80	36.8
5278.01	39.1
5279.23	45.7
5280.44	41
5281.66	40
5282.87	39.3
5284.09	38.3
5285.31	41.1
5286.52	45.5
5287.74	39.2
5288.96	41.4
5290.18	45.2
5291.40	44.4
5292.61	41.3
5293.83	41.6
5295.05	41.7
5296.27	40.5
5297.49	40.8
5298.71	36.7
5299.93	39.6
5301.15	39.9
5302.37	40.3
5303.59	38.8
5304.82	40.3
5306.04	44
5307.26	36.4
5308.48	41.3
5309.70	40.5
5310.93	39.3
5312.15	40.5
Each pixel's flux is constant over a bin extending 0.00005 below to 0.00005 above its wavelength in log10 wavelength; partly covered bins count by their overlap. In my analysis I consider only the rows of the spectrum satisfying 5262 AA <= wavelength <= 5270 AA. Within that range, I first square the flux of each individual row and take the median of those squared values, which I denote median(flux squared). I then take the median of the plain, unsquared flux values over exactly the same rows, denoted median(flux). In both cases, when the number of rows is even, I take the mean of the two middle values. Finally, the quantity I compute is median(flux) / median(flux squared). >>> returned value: 0.0264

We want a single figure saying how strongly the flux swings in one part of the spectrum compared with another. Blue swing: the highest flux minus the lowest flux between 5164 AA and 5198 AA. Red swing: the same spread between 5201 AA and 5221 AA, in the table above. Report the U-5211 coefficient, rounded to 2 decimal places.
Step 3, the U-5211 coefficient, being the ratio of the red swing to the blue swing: 0.62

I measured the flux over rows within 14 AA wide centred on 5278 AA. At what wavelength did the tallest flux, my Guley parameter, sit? 5279.23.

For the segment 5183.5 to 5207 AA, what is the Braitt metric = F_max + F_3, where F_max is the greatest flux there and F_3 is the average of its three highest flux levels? 87.6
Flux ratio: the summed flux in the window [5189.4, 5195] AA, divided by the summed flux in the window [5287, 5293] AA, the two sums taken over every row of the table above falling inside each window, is 0.898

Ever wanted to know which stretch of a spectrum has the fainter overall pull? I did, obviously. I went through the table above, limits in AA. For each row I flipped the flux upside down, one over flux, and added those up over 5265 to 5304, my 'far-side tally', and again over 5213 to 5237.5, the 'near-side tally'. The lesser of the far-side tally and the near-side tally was 0.50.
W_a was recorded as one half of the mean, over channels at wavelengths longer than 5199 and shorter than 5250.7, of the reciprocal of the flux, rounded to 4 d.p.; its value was 0.0124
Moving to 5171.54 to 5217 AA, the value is 0.0128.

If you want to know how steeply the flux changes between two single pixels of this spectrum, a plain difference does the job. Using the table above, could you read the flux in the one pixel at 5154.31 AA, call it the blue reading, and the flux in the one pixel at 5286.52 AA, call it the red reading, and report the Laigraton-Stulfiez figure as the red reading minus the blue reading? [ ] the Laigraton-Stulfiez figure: 7.9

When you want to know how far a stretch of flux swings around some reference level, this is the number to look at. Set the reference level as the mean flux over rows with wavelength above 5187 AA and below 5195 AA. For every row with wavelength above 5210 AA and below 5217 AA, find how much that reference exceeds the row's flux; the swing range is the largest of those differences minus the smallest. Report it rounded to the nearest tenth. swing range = 8.0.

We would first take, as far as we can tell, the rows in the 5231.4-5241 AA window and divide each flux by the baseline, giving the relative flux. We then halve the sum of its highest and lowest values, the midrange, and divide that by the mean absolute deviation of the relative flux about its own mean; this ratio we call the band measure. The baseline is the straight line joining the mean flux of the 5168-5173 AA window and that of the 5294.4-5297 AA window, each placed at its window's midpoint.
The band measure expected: 28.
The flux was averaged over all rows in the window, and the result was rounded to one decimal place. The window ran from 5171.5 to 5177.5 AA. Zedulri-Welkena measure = 38.1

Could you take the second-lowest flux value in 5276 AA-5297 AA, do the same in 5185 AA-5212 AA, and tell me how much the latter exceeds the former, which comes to -1.4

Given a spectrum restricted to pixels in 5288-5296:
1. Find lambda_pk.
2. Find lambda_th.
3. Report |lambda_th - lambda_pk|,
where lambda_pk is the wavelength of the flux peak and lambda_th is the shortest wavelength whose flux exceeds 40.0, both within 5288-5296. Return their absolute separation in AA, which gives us 1.2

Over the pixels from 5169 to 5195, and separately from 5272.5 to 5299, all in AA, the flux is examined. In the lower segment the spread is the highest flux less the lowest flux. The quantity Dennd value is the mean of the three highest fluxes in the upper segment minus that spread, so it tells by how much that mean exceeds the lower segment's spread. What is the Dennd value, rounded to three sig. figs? 33.7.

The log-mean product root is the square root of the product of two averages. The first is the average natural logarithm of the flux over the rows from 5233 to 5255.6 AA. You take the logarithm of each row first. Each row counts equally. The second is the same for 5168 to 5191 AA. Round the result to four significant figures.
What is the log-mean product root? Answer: 3.678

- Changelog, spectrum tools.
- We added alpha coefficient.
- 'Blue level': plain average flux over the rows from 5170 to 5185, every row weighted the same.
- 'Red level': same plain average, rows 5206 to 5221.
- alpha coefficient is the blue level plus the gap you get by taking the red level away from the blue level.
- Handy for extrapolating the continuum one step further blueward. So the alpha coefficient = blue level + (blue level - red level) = 36.1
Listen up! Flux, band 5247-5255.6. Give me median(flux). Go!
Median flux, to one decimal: 40.5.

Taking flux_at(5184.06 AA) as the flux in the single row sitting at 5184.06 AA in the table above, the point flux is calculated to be 32.4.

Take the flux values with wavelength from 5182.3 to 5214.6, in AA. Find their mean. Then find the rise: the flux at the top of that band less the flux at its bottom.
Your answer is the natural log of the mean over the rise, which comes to 1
